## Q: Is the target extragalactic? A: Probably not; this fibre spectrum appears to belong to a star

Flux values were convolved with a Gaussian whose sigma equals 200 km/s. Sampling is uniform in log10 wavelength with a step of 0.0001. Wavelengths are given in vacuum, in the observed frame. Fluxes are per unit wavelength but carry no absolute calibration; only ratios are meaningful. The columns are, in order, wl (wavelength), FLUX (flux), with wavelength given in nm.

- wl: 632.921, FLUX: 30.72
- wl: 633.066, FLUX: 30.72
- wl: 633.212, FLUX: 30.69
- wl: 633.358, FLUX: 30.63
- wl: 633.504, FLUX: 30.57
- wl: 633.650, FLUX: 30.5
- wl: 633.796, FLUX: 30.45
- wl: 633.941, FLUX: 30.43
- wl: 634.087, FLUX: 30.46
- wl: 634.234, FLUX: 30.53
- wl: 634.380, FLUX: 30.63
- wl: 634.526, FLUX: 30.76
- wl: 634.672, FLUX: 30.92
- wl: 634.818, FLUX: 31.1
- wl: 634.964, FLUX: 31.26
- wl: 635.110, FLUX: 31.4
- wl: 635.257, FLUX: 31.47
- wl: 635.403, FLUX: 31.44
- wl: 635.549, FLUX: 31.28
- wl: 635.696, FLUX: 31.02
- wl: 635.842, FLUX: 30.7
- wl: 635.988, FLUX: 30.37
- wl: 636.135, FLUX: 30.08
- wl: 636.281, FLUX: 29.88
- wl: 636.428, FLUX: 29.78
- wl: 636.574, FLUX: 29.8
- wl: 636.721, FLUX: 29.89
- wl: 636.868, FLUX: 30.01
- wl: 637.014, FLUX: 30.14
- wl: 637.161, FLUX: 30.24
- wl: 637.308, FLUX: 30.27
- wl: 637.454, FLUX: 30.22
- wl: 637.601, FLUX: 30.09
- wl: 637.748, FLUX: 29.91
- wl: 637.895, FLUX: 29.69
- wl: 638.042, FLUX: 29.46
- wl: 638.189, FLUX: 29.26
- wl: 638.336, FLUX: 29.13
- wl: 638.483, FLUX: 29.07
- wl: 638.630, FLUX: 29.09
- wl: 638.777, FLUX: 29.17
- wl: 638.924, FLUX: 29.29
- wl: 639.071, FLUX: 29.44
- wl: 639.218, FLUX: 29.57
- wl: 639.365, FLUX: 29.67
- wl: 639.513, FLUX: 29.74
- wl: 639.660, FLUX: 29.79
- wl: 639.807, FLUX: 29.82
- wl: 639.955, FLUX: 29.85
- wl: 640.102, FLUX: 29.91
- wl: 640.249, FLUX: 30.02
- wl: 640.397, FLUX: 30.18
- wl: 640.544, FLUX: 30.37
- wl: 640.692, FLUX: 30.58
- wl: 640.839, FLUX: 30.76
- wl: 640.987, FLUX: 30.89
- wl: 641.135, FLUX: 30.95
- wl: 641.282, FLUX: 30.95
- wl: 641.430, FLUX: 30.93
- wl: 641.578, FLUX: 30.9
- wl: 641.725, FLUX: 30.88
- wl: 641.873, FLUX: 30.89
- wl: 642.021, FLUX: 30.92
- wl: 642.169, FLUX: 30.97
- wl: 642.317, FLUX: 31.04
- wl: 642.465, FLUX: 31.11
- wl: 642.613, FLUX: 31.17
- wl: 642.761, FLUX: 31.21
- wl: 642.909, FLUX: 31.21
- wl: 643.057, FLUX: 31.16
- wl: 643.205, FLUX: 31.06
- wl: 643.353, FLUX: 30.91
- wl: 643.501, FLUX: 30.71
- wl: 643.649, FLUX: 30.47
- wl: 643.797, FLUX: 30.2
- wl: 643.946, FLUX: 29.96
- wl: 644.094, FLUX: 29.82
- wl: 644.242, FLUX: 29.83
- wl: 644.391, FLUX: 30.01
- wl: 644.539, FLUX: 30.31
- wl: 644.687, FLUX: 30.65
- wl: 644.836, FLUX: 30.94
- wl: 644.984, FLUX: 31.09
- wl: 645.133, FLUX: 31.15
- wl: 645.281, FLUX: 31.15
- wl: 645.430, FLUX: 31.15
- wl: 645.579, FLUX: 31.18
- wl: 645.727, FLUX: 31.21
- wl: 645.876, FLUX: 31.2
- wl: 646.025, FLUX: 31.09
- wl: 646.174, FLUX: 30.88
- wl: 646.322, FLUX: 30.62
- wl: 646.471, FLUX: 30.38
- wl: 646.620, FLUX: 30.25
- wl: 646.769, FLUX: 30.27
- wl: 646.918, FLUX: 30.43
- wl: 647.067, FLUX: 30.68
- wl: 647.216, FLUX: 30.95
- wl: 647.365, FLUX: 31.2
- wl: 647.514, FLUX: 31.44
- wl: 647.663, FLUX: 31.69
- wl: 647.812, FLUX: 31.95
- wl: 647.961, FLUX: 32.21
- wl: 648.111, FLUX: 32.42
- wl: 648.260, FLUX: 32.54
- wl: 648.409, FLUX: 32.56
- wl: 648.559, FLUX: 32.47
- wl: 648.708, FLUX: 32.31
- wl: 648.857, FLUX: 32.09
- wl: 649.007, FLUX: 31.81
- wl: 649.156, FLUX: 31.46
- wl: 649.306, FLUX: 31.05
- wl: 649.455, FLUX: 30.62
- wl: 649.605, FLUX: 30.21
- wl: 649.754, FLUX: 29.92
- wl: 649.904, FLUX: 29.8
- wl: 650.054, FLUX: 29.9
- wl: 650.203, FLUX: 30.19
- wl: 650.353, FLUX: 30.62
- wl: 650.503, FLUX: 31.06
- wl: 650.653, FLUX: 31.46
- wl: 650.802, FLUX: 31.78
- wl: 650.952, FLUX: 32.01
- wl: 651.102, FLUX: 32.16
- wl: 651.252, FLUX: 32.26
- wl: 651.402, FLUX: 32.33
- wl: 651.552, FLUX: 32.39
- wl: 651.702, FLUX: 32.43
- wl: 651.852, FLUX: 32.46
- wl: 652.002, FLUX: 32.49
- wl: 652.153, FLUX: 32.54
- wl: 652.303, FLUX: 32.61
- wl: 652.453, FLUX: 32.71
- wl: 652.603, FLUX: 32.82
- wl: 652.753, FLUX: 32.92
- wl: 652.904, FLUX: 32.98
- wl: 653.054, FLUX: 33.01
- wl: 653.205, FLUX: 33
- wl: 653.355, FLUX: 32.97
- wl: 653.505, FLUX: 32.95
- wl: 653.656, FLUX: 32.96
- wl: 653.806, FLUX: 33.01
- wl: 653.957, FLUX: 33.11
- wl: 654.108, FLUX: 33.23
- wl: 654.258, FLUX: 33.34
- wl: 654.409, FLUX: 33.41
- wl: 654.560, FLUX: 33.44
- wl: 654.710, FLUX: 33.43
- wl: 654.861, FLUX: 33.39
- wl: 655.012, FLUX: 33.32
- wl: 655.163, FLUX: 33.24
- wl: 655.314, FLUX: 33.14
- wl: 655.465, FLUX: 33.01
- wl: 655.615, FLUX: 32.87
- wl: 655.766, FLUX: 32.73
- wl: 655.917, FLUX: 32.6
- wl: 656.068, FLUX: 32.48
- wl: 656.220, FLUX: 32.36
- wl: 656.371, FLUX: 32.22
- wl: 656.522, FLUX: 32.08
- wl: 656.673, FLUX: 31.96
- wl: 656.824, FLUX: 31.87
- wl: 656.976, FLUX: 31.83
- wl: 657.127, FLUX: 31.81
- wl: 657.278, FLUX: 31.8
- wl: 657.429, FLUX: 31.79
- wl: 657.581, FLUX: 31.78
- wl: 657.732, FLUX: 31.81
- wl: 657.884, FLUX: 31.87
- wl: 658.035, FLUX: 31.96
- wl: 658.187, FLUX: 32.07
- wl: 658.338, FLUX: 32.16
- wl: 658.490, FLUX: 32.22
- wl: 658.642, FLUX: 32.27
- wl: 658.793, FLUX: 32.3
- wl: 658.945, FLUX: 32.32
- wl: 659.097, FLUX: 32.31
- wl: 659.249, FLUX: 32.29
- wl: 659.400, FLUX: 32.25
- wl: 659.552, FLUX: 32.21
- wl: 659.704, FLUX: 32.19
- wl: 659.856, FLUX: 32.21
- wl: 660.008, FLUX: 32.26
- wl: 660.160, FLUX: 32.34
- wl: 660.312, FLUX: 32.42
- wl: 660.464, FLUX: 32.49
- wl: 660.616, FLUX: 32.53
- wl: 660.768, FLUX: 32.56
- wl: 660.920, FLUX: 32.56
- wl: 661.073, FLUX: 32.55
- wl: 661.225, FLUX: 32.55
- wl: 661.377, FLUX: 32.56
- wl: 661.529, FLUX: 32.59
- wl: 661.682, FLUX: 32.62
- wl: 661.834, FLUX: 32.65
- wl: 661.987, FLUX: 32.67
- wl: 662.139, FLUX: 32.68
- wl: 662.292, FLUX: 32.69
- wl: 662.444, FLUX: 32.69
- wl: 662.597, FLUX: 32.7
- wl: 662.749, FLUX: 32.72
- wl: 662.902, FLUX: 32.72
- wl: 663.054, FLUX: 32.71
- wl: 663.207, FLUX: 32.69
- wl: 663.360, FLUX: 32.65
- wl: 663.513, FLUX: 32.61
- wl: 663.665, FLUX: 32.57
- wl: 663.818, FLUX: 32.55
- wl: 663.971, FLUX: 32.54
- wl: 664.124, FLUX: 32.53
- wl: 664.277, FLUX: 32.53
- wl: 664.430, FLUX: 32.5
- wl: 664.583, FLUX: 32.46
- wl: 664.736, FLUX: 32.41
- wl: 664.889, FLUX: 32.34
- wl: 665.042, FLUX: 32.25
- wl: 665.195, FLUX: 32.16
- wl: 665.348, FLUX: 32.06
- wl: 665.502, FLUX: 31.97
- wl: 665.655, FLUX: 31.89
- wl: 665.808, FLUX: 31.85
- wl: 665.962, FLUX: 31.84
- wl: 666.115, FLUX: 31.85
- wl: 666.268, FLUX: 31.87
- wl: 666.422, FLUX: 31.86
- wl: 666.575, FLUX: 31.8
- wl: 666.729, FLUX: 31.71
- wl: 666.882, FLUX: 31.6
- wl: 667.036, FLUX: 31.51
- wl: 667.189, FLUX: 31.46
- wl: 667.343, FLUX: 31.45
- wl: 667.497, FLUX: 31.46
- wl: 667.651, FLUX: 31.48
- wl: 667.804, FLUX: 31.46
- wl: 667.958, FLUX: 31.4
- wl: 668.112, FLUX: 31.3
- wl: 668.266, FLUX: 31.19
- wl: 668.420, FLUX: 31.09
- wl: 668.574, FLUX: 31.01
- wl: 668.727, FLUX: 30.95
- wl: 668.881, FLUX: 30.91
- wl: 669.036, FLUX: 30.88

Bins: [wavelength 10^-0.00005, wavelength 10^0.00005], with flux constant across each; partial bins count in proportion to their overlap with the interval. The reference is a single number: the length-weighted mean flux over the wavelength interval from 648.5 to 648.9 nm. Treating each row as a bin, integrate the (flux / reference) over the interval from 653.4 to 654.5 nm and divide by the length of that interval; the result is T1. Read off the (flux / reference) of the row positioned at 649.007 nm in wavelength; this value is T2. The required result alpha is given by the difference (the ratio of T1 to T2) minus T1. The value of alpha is 0.02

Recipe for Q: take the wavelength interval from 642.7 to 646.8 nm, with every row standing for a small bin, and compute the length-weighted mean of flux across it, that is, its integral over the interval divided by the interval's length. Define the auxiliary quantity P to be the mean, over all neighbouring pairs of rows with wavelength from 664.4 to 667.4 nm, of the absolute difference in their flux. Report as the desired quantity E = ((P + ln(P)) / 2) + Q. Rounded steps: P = 0.06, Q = 30.7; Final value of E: 29.33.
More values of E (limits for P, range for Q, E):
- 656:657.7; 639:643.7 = 29.27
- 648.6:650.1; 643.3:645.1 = 29.95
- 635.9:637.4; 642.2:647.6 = 29.79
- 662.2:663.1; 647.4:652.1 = 29.20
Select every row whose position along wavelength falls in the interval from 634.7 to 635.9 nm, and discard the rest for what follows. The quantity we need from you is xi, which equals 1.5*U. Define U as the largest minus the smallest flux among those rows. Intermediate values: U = 0.77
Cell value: 1.2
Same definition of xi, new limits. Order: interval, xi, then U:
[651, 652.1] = 0.5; 0.33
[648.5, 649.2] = 1.5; 1.01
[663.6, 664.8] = 0.2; 0.16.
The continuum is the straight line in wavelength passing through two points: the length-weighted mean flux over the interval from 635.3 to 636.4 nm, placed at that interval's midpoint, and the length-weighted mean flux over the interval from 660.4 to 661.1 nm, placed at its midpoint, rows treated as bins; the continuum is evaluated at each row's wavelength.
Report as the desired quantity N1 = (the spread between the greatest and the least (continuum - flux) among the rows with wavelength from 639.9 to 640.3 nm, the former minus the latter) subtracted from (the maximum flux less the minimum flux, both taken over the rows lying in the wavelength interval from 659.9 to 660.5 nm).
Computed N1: 0.1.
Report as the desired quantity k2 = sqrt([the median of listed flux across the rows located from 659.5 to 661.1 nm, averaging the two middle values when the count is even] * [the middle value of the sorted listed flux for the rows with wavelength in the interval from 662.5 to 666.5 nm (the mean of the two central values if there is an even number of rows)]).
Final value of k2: 32.4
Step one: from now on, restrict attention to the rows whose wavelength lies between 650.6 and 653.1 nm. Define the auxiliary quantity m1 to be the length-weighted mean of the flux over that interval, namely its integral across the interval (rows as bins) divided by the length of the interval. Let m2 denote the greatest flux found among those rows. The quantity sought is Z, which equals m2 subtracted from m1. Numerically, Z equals -0.57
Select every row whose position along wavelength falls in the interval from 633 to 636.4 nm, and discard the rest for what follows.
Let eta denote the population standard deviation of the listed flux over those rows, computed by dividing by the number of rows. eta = 0.42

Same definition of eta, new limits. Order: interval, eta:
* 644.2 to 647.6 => 0.44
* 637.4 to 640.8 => 0.42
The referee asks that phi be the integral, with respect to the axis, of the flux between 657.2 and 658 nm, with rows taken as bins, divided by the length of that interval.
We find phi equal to 31.8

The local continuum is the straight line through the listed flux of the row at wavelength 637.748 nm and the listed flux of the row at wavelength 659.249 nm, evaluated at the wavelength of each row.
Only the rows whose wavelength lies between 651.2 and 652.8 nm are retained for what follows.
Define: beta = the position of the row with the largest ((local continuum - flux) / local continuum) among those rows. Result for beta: 651.252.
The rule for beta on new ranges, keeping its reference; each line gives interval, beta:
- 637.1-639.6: 638.483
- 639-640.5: 639.071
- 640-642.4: 640.102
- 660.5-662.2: 661.377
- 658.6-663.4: 659.704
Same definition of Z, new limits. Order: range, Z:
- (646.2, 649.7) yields -1.19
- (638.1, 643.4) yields -0.88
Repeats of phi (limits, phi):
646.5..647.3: 30.5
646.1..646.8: 30.5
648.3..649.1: 32.3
